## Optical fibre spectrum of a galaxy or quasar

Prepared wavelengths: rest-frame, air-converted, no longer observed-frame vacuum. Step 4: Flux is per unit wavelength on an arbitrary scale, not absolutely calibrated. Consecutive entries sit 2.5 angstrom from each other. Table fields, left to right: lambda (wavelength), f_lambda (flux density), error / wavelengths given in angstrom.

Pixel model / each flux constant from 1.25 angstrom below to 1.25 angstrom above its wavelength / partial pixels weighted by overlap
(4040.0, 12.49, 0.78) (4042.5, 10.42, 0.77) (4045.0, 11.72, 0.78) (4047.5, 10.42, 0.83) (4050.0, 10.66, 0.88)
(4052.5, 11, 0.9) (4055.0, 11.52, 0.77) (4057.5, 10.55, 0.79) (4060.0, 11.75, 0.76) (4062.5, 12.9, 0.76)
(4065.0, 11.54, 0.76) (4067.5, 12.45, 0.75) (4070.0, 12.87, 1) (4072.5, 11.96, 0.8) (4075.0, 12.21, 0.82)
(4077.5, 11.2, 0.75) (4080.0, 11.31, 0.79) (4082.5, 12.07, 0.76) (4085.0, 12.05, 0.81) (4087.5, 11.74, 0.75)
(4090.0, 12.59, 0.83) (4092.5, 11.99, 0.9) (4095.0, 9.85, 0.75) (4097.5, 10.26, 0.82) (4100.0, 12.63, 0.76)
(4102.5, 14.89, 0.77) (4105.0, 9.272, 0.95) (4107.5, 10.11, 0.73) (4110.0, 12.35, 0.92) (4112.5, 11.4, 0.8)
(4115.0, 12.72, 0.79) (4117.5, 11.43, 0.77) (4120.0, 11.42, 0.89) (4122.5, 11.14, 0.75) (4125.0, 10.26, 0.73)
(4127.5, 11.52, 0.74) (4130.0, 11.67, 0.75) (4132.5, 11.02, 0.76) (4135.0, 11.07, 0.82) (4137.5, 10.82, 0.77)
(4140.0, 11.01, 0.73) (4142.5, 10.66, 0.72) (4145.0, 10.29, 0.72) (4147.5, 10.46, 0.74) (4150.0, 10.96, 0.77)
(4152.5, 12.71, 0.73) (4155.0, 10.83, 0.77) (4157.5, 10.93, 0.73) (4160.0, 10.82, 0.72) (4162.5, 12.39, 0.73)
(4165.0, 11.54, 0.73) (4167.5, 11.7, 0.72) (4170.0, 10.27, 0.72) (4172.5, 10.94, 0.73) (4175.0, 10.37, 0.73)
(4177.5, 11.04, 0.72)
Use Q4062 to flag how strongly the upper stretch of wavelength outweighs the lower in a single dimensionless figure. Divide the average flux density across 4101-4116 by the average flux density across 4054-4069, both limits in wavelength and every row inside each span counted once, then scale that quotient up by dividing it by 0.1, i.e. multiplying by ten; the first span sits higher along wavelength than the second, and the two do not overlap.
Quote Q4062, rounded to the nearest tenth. 10.0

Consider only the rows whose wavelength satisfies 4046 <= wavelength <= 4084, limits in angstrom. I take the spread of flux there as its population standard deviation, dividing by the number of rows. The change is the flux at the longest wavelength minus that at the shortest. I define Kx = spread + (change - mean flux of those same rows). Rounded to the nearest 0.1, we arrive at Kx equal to -9.2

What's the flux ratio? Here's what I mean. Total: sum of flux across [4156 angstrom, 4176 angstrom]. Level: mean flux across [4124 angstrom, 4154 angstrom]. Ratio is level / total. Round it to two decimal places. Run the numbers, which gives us 0.12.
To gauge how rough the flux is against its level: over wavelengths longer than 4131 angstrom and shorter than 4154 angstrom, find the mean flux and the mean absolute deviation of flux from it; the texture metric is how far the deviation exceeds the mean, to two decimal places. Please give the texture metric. -10.60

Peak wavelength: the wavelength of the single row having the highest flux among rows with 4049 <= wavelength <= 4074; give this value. 4062.5 angstrom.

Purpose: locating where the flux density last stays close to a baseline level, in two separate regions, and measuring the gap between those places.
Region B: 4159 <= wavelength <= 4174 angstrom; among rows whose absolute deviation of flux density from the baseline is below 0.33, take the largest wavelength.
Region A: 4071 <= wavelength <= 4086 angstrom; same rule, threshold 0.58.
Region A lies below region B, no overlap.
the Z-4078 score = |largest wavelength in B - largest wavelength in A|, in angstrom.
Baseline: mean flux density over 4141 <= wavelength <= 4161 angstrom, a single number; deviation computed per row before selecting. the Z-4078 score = 92.5 angstrom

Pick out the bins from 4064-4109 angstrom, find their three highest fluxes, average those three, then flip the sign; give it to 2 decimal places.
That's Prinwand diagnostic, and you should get -13.46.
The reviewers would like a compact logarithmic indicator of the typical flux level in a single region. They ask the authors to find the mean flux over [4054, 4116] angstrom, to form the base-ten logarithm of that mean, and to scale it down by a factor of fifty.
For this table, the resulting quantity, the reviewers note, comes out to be 0.0214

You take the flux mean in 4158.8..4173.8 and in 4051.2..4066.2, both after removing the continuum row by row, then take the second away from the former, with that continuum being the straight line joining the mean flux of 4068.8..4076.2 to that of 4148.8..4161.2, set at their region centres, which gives 1.2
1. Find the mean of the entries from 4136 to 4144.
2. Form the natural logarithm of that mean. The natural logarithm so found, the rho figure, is 2.38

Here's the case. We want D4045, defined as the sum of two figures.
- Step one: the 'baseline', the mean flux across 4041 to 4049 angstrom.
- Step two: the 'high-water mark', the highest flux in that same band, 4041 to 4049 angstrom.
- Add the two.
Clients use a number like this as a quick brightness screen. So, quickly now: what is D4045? 22.6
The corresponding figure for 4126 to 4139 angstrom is 22.9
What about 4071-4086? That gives 24.0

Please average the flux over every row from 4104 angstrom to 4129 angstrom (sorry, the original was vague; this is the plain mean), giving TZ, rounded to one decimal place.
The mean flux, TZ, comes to 11.2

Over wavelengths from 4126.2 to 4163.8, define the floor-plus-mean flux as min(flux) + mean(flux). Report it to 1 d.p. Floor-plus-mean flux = 21.4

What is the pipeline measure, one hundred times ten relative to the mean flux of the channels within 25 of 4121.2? 88.5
